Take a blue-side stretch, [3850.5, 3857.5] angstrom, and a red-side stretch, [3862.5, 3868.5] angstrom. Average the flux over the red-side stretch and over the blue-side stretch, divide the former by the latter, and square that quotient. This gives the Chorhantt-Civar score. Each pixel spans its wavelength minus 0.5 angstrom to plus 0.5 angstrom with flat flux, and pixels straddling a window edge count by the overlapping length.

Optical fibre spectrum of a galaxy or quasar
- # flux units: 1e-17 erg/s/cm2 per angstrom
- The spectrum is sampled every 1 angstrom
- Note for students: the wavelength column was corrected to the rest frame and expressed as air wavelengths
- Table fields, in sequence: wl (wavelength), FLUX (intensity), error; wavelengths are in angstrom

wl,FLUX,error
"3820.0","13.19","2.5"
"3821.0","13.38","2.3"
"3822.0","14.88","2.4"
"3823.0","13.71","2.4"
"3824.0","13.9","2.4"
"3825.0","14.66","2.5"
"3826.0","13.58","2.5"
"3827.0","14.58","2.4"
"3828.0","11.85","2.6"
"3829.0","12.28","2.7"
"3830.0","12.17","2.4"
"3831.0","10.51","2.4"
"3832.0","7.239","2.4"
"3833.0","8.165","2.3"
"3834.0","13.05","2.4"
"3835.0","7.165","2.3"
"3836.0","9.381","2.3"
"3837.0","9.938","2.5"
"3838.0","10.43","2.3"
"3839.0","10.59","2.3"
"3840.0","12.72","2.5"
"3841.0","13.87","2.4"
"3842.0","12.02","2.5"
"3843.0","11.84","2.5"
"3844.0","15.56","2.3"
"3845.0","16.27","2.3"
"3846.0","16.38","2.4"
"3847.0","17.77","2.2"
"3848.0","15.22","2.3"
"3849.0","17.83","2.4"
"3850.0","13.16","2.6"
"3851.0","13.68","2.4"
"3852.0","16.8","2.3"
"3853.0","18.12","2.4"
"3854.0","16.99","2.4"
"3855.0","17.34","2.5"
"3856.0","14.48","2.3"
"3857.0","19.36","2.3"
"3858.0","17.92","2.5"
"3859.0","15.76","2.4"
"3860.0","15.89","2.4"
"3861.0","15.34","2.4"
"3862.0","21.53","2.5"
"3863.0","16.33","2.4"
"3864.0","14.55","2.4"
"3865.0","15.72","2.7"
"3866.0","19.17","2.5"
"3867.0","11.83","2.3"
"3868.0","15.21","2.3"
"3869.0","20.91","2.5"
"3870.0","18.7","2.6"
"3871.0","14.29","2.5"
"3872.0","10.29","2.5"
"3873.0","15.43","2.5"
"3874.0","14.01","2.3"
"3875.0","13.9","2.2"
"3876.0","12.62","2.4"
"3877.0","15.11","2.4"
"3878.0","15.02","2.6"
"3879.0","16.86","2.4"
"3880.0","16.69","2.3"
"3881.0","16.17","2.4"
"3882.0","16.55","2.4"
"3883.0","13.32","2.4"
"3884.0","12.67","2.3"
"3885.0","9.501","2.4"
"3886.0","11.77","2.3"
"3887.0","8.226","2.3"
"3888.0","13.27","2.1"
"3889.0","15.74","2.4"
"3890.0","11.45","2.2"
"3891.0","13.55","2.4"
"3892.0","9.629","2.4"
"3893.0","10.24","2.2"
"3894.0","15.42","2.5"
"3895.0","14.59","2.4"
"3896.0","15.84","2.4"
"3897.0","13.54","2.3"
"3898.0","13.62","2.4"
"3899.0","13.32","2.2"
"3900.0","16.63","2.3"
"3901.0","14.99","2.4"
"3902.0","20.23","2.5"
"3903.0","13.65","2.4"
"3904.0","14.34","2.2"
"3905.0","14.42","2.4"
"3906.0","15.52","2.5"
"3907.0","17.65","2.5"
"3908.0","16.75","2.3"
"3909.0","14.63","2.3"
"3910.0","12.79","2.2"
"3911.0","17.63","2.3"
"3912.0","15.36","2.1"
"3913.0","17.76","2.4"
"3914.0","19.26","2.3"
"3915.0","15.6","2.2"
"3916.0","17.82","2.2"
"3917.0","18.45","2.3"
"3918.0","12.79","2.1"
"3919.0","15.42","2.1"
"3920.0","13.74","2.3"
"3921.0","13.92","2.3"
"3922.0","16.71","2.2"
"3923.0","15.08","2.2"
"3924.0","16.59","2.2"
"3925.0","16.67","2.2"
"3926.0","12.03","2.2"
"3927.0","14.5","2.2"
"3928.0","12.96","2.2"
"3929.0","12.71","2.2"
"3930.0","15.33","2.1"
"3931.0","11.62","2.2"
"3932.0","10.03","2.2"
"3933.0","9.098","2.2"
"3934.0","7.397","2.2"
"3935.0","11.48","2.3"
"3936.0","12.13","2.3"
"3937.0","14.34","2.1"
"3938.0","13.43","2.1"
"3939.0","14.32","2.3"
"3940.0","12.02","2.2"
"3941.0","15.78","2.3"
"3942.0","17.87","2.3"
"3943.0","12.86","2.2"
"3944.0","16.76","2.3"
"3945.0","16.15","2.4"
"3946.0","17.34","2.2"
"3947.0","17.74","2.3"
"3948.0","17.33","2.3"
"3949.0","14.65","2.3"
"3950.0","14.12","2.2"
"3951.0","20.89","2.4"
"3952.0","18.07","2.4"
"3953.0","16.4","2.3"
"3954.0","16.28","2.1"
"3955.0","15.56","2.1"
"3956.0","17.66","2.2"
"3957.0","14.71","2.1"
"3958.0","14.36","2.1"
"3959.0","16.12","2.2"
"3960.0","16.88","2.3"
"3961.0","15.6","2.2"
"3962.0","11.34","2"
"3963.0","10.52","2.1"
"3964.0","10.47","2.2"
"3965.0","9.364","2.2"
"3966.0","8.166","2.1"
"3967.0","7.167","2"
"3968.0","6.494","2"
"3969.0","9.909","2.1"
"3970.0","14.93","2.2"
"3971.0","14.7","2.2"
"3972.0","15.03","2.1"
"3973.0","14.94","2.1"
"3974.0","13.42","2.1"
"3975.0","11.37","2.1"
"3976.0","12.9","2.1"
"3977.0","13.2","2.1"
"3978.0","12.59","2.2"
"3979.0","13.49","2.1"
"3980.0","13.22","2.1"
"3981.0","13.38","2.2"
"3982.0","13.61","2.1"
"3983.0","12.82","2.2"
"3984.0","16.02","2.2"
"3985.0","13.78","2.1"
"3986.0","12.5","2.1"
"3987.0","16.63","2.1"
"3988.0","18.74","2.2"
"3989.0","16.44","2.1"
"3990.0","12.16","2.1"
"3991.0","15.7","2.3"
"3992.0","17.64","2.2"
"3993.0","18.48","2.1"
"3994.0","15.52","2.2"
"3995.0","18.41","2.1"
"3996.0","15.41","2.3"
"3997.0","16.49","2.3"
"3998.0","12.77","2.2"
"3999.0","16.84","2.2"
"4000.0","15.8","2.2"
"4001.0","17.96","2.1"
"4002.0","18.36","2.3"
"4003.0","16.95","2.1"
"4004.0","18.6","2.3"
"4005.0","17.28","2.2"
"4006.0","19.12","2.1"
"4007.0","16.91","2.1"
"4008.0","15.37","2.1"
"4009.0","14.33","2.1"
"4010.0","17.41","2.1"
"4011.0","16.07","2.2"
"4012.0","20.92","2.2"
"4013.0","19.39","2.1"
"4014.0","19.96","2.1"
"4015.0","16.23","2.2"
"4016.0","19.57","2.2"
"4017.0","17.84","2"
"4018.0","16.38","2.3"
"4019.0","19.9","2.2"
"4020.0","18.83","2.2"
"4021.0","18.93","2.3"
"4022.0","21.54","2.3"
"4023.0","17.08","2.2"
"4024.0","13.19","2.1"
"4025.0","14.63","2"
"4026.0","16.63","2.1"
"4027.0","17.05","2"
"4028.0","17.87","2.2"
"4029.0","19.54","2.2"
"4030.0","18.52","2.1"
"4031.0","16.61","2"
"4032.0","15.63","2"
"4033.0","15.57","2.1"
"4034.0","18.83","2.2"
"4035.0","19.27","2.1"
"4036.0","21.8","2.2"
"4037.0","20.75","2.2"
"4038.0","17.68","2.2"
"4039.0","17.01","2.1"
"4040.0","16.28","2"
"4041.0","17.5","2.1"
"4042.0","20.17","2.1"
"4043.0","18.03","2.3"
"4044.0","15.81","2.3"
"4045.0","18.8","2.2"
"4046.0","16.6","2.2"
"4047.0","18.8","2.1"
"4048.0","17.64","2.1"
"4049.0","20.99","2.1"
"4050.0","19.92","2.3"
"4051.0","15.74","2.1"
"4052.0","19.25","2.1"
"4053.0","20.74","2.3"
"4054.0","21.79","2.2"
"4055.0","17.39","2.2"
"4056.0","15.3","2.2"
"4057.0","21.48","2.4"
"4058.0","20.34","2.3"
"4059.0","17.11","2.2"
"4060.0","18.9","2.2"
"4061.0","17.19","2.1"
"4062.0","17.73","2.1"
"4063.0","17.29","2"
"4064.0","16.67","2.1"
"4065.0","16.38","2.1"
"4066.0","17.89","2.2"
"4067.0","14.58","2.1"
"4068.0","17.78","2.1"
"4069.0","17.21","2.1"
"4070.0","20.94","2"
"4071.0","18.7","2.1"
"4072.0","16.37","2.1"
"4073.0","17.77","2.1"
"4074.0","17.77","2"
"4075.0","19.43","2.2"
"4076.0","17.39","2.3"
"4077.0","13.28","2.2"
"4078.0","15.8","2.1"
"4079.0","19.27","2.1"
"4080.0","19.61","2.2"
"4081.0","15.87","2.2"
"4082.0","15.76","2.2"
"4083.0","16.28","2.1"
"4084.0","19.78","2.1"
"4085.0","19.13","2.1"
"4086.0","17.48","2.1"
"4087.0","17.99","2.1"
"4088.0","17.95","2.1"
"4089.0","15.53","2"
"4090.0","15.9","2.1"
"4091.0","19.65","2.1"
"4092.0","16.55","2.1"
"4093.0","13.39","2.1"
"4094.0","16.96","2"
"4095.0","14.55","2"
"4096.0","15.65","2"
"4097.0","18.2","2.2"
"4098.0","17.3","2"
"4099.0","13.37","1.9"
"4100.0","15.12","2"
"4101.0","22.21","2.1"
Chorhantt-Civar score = 0.86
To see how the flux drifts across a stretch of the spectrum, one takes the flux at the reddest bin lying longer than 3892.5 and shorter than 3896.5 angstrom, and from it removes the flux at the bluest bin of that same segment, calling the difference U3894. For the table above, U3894 6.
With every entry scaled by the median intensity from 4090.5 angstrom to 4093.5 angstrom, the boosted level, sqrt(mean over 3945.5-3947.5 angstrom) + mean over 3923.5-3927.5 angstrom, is 1.93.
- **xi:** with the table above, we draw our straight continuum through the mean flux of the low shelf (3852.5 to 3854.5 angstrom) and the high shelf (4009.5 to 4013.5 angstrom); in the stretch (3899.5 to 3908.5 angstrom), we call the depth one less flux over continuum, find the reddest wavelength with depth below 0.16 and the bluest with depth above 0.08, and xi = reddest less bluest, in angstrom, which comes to 7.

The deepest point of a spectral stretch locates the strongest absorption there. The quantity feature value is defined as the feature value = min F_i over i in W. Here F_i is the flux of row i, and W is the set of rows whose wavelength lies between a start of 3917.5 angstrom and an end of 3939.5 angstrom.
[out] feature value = 7.397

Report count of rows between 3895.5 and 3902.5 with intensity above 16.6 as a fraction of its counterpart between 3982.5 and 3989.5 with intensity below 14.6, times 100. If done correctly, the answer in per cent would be 67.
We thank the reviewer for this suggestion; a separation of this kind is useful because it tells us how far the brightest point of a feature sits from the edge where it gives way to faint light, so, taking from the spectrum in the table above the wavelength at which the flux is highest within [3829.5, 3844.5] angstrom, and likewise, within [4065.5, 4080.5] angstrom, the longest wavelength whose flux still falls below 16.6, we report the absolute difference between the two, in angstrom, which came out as 234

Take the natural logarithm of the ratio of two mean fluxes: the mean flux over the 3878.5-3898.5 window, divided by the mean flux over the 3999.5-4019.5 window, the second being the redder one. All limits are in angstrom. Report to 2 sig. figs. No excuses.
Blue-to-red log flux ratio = -0.28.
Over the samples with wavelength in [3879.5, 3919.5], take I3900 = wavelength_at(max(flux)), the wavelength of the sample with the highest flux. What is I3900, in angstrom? 3902.0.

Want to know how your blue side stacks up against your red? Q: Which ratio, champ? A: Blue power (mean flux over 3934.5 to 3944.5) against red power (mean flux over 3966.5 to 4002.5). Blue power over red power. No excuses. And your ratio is 0.98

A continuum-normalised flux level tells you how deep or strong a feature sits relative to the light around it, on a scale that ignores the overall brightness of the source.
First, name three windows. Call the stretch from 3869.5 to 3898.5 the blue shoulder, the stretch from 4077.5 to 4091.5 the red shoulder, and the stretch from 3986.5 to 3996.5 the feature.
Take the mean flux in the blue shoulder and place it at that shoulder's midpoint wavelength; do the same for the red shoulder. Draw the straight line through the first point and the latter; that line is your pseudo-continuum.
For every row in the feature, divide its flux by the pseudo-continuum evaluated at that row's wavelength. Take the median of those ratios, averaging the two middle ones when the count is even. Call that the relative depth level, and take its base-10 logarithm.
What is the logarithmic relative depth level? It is 0.022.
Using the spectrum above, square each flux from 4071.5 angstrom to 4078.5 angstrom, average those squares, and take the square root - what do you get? 17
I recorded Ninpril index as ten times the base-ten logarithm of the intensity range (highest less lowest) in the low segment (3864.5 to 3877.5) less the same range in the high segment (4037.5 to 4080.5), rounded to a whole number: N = 3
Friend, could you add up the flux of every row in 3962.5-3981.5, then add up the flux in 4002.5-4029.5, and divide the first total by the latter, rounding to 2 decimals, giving 0.47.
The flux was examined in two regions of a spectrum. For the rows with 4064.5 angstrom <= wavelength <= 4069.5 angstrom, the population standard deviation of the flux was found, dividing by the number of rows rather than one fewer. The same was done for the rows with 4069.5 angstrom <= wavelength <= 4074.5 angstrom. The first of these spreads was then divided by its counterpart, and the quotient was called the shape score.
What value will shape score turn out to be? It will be 0.81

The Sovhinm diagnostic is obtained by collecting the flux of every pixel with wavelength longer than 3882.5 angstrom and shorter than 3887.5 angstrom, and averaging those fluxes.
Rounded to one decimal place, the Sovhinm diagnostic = 11.1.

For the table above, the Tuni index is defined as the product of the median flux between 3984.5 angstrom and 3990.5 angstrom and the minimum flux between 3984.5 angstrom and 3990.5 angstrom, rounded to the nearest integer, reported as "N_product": 184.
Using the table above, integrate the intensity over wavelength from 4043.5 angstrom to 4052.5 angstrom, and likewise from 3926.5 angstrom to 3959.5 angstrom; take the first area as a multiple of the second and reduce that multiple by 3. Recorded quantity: -2.66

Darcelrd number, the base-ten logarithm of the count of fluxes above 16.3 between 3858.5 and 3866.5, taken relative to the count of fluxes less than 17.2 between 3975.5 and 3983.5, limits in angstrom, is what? -0.4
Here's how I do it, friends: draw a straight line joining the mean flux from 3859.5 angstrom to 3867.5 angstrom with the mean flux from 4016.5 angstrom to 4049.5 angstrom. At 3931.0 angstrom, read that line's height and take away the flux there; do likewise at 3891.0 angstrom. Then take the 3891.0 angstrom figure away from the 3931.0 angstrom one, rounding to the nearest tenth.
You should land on 2.3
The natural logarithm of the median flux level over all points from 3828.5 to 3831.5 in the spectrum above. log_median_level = 2.50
